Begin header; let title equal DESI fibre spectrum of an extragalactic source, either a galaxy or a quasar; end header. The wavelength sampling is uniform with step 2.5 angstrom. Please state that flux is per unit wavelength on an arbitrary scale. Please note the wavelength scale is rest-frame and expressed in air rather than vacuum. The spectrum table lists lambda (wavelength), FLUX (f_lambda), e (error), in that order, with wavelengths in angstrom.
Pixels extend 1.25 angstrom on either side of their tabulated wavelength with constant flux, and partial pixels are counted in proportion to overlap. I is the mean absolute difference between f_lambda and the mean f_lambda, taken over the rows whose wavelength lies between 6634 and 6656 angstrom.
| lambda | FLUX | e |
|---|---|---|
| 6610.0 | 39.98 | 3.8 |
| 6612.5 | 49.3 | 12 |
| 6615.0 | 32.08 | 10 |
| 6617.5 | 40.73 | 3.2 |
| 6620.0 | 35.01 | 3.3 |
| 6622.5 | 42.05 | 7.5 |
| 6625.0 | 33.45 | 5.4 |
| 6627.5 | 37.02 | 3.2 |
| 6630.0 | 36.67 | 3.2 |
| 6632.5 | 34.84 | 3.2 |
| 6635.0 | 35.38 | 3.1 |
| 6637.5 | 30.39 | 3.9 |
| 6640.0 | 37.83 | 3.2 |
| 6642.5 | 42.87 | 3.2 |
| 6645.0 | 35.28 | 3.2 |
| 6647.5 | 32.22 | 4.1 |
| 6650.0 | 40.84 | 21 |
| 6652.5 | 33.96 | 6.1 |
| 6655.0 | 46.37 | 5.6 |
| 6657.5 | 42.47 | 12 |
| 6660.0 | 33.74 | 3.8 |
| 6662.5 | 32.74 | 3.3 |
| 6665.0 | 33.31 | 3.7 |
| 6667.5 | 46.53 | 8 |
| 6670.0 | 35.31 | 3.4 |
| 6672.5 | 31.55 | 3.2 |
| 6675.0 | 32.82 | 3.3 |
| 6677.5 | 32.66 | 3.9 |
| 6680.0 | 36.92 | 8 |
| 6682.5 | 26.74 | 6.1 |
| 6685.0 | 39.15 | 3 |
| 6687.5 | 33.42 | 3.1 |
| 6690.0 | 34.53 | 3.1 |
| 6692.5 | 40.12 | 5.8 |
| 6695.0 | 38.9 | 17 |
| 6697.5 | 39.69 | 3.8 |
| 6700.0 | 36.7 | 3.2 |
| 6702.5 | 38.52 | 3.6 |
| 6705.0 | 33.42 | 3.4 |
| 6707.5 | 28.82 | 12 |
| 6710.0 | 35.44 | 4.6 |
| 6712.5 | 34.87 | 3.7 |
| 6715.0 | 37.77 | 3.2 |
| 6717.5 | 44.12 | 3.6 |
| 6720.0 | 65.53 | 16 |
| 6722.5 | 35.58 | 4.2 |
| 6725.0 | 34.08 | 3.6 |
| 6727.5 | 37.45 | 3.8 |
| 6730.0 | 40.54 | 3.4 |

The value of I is 4.2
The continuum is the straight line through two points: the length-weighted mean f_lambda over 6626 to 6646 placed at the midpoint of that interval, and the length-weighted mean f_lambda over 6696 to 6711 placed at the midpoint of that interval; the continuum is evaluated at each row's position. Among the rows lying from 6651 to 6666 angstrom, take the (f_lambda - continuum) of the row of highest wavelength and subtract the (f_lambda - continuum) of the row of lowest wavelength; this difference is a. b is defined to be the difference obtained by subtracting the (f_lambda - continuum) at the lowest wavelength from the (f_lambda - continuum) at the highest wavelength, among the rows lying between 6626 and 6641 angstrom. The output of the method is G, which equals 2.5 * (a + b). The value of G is 1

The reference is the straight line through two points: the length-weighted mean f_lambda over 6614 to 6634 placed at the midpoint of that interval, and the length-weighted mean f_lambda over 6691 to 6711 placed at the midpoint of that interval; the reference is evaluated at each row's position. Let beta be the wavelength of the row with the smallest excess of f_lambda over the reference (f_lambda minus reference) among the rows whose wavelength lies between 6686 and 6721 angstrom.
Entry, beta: 6707.5 angstrom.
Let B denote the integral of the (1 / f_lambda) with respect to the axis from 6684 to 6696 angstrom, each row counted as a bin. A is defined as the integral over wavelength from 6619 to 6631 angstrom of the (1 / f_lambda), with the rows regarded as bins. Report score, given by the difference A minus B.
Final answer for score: 0.003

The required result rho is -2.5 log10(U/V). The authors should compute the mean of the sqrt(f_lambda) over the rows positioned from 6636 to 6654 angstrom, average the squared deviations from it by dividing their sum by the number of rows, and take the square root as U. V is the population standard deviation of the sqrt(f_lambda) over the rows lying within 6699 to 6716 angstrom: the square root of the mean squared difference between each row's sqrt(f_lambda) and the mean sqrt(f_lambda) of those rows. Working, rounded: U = 0.35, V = 0.261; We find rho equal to -0.3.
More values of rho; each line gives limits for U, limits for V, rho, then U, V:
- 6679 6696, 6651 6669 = 0.3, 0.37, 0.472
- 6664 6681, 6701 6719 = 0.0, 0.38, 0.365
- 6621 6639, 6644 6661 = 0.4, 0.28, 0.399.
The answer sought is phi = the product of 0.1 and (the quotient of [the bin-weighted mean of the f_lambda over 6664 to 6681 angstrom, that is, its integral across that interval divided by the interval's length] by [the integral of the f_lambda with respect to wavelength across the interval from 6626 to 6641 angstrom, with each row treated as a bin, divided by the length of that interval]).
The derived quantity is 0.101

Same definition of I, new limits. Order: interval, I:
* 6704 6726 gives 7.1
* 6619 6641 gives 2.3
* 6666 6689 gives 4.0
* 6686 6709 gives 3.1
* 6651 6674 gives 5.2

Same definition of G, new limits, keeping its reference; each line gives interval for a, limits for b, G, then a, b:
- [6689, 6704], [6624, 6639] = 3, 4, -3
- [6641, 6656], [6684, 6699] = 11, 4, 1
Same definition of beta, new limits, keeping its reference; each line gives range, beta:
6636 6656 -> 6637.5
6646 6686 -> 6682.5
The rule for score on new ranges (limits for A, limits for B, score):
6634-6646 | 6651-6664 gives -0.016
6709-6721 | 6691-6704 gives -0.045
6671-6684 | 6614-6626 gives 0.077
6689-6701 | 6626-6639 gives -0.058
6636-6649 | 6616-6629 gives 0.019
